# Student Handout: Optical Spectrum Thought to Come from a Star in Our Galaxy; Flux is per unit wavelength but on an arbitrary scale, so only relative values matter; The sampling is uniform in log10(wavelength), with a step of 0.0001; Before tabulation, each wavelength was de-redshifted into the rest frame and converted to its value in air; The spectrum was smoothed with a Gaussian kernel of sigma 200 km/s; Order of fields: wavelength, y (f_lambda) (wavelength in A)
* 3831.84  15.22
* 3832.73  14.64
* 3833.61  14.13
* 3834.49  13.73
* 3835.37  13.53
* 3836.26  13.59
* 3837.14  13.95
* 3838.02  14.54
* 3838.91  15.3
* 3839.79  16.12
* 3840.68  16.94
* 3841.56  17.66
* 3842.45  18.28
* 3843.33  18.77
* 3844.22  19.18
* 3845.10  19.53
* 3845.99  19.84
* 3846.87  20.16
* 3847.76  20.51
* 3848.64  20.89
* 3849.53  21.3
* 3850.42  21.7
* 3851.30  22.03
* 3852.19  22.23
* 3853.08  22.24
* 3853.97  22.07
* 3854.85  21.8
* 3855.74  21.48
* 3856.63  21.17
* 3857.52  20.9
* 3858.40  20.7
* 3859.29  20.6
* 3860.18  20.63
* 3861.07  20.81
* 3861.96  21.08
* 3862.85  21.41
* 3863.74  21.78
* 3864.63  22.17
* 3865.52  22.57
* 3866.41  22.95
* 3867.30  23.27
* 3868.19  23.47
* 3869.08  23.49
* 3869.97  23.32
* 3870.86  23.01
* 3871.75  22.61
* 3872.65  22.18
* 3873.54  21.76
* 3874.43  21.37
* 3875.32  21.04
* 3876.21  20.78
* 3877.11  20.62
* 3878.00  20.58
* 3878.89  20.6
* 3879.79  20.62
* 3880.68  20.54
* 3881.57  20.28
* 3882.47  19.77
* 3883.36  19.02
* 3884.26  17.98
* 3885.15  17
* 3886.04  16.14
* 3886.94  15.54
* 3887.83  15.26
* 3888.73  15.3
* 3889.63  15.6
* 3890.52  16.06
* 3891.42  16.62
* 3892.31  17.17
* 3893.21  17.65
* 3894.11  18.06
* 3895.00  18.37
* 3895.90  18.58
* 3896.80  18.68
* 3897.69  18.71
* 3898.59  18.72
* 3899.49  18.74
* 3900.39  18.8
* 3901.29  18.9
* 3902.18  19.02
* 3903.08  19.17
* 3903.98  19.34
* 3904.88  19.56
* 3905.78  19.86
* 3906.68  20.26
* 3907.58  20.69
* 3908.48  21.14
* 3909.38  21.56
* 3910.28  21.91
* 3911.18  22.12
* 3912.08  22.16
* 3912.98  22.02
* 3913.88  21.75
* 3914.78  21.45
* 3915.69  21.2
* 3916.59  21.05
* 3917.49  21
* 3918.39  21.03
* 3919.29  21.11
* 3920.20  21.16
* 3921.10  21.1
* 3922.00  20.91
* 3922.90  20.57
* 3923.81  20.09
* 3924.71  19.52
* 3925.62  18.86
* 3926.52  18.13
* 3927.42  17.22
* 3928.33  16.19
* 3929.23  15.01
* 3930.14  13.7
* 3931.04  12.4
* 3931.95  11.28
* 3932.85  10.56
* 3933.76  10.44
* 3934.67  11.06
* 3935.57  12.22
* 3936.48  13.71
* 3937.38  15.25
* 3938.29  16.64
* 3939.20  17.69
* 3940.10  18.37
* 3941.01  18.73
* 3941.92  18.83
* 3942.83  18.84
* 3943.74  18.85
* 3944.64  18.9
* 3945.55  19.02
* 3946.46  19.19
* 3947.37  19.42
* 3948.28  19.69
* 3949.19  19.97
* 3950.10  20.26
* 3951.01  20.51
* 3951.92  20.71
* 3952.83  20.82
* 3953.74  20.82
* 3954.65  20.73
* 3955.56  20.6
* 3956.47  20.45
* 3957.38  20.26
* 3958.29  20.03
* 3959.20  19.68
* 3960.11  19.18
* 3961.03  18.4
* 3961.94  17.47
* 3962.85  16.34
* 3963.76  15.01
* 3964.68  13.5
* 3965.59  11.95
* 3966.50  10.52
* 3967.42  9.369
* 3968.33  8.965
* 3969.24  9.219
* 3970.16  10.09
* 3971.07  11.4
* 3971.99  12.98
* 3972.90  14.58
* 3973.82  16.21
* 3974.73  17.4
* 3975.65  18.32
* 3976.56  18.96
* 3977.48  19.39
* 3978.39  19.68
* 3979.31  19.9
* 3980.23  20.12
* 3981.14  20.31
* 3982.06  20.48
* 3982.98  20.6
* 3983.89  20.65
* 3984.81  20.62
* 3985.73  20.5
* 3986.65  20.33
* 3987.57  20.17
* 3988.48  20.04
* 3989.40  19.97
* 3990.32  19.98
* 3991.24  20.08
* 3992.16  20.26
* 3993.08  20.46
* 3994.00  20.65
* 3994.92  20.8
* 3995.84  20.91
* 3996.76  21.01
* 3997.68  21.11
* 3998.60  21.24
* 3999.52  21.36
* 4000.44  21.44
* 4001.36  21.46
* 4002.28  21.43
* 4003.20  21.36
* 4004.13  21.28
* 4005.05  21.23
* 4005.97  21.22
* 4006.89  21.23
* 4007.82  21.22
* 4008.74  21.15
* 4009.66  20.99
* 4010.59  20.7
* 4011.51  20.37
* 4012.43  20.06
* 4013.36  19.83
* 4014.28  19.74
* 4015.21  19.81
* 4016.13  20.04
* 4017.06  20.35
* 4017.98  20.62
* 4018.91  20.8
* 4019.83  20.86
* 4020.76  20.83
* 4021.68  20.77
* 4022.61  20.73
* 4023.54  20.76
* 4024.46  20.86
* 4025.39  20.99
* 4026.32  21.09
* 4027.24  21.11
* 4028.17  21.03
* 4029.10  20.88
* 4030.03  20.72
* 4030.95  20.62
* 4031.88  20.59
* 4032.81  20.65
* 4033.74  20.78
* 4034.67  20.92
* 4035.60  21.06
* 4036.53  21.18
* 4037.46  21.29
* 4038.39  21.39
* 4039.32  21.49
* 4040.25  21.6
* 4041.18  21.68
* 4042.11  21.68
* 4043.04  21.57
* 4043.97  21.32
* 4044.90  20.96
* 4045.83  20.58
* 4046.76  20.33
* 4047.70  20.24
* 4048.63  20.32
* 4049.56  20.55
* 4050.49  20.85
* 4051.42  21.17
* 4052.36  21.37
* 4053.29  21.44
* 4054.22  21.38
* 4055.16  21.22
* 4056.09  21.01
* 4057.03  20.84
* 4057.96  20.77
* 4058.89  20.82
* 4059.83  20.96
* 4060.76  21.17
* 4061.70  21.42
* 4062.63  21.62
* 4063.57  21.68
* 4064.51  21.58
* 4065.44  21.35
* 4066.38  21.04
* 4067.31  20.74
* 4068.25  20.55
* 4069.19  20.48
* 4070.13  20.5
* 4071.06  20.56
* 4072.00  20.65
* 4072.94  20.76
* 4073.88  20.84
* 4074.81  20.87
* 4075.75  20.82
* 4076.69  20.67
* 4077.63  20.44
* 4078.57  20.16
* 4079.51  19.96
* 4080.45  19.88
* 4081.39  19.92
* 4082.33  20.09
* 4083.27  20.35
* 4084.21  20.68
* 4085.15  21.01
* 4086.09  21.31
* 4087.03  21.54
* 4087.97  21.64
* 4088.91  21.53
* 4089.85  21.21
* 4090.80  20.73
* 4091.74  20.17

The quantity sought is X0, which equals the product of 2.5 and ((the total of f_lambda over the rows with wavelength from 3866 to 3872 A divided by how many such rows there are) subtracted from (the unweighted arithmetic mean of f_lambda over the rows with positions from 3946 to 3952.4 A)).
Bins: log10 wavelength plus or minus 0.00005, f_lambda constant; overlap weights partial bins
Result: -8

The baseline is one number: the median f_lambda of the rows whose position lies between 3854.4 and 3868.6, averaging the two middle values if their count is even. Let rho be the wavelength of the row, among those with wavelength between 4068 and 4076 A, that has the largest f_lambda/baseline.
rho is 4074.81 A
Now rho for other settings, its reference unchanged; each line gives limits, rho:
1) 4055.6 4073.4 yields 4063.57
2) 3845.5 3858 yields 3853.08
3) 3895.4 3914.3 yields 3912.08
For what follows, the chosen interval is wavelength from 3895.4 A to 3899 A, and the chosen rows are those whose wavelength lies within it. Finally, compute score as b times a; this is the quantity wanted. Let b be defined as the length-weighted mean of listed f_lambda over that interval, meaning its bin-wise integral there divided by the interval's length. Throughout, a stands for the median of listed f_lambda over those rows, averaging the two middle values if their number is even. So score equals 349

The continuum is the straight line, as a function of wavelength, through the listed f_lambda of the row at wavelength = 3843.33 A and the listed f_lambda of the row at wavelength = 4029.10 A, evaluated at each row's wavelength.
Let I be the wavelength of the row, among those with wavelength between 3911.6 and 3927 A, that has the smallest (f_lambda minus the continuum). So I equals 3926.52 A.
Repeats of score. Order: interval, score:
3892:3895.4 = 318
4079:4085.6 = 407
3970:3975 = 191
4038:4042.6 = 466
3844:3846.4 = 382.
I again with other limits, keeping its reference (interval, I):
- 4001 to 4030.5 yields 4014.28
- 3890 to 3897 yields 3890.52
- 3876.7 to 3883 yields 3882.47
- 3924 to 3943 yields 3933.76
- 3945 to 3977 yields 3968.33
